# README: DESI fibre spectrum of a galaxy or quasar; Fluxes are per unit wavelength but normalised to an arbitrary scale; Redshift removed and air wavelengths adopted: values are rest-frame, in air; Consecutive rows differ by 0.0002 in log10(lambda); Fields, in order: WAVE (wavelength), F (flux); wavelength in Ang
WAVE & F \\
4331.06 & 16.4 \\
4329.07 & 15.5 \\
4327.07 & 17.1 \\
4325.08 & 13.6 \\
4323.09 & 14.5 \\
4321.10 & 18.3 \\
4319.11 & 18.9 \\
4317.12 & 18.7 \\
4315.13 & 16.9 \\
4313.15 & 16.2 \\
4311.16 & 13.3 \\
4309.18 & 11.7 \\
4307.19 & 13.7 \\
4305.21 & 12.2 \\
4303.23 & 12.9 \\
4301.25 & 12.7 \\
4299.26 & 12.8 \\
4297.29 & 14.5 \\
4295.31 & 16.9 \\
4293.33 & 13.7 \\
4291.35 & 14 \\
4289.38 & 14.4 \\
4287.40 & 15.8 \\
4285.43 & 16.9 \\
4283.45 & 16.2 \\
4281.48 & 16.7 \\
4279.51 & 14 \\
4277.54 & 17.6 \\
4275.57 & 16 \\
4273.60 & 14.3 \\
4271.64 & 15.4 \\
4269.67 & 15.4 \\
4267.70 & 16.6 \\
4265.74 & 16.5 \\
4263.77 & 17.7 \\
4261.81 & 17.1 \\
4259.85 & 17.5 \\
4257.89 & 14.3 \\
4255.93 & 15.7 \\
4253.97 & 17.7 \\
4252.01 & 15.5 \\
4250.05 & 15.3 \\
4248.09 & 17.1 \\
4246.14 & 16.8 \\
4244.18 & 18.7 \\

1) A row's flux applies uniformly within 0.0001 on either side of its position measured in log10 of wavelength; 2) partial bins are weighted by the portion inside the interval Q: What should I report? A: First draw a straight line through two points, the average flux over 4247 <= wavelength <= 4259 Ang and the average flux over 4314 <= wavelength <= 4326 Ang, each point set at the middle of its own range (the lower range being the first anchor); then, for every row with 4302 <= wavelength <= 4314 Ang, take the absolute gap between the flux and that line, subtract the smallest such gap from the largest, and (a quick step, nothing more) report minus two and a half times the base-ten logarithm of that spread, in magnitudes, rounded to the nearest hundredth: -1.62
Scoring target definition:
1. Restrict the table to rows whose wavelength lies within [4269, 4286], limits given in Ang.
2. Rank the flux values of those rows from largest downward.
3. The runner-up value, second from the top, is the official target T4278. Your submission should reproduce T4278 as 16.9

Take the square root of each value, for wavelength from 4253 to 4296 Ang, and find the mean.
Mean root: 3.99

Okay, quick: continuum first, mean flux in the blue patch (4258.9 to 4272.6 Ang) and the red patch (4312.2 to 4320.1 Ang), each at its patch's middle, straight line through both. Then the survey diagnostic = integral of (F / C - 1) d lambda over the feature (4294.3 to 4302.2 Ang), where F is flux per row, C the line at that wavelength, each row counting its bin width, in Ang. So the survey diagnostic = -1.4 Ang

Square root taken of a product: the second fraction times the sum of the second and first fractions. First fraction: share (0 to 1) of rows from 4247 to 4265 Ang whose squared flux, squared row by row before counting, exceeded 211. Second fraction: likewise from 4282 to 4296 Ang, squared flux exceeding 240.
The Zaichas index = 0.91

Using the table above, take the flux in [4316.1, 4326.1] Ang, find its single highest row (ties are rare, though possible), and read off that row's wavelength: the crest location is 4319.11 Ang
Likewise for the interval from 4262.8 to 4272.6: 4263.77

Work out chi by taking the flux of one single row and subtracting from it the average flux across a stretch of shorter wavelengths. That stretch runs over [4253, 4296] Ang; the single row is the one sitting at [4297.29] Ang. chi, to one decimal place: -1.4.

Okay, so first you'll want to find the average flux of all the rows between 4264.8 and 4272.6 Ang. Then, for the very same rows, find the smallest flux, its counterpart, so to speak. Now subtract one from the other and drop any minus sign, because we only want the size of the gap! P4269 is 0.57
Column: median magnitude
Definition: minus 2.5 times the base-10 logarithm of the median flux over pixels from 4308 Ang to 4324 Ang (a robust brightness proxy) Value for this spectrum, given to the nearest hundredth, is -3.05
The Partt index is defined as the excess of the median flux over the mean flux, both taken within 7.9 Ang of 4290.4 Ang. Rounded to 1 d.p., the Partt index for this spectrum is -0.1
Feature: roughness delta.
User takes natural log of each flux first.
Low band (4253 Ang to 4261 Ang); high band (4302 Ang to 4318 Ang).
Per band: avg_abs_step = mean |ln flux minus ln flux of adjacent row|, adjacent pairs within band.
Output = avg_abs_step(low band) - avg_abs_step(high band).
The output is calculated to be 0.024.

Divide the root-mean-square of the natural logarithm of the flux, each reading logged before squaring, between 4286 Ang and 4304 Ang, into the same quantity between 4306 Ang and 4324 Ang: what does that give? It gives 1.04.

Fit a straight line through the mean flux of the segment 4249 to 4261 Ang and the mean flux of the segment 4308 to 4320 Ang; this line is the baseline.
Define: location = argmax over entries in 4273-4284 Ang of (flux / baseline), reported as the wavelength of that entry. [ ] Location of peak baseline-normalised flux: 4277.54 Ang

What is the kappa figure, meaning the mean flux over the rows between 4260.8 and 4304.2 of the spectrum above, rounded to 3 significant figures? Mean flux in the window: 15.4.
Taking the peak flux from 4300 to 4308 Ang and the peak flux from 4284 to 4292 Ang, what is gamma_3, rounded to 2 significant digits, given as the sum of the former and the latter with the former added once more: 44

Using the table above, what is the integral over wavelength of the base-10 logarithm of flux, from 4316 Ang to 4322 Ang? 7.6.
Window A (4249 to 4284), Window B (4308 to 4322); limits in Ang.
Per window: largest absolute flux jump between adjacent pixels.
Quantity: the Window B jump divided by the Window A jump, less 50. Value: -49.2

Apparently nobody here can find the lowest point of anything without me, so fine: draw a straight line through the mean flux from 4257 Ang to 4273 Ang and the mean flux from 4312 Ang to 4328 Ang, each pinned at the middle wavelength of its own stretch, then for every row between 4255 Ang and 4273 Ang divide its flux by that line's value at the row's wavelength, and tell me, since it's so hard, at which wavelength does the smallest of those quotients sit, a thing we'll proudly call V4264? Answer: 4257.89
